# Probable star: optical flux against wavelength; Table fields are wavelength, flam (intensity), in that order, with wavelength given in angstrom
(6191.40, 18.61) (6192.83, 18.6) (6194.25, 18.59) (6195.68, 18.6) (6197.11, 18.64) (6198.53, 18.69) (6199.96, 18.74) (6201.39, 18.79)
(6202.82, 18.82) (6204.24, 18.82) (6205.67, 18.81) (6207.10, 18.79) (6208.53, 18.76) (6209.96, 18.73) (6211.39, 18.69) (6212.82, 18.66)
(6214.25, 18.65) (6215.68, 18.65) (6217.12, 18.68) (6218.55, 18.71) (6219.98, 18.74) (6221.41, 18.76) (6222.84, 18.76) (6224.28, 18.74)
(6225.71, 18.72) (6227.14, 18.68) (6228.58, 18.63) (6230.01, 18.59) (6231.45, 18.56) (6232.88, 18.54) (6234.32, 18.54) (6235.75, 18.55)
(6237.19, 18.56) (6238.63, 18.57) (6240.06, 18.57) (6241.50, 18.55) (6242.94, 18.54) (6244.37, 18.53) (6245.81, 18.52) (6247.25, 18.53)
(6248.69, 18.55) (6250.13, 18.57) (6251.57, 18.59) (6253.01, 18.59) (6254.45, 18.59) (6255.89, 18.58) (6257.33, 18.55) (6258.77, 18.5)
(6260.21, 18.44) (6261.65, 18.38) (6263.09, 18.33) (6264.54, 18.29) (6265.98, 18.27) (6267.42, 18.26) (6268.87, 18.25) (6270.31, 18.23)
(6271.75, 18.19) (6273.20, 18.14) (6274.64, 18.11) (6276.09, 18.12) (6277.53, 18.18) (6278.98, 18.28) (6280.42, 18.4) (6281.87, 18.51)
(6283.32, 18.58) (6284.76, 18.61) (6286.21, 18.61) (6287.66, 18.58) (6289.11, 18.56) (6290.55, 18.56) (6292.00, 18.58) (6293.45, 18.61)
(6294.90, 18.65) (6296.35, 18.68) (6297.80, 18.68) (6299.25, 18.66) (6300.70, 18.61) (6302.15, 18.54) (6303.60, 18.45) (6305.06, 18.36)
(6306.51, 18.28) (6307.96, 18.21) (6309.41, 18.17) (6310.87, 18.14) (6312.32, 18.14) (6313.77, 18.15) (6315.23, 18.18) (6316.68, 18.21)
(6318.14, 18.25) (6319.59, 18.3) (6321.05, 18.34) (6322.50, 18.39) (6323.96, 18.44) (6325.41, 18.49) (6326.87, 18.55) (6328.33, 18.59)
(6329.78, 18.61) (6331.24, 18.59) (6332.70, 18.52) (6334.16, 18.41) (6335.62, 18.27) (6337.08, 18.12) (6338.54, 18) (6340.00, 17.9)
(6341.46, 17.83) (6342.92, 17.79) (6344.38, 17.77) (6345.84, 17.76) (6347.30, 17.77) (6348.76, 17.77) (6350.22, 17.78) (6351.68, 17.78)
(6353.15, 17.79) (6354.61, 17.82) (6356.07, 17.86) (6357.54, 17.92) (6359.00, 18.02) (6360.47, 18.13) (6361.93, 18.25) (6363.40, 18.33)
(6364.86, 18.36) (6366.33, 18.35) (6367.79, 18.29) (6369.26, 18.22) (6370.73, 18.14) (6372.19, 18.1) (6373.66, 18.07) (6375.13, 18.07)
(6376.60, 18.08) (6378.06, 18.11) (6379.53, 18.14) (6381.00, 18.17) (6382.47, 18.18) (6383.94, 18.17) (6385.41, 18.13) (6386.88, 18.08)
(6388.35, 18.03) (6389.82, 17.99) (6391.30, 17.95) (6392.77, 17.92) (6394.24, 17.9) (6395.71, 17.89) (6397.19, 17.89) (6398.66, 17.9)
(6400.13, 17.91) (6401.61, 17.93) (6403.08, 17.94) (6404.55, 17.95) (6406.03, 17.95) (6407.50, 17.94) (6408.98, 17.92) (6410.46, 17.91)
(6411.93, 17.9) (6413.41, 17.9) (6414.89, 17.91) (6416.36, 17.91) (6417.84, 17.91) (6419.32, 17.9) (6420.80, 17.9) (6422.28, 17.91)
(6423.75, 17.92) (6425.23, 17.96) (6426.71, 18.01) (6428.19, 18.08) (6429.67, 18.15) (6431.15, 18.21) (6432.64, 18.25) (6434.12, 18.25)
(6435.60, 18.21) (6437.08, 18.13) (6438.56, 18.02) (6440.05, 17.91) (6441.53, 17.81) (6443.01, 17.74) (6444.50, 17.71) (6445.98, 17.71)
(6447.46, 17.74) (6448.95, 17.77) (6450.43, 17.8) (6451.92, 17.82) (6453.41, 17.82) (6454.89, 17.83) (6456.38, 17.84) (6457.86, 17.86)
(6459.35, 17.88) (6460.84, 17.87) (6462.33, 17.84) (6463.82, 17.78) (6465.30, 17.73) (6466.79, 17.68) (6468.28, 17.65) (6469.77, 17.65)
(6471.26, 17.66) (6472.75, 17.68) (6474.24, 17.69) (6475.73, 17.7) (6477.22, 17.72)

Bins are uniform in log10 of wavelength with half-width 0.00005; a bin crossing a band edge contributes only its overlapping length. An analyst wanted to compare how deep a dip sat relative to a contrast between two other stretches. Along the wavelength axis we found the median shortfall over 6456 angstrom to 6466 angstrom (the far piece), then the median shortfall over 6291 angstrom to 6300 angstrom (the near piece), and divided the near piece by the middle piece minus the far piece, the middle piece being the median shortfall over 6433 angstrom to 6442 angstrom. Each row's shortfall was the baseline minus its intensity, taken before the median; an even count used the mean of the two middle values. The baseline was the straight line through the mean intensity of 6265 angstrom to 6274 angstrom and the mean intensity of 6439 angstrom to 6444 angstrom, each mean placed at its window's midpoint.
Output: 3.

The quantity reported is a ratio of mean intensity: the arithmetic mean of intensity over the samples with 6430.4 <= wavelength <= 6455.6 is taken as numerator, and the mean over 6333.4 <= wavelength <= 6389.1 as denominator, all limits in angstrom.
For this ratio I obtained 0.993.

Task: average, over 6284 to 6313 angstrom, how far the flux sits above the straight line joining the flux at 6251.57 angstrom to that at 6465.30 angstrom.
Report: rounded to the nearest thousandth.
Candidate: 0.083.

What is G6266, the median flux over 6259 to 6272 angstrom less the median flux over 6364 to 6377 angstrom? 0.13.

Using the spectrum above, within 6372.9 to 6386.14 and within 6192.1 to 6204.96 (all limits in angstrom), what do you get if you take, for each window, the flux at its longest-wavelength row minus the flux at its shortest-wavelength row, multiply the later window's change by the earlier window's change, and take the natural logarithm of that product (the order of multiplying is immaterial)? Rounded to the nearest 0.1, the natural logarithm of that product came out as -4.3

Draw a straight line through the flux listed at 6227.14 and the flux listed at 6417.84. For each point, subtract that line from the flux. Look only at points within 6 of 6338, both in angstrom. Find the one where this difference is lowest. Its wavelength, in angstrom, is 6342.92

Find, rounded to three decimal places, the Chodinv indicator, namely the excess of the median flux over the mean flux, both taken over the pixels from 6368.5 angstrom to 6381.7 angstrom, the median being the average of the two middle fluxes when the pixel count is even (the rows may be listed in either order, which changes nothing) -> -0.012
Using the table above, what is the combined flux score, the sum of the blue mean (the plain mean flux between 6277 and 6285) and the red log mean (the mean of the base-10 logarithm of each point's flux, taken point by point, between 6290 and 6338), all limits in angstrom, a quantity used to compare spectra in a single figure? 19.7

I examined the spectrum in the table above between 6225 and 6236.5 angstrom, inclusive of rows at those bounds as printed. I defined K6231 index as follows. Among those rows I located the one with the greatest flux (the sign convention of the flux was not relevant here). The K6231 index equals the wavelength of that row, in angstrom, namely 6225.71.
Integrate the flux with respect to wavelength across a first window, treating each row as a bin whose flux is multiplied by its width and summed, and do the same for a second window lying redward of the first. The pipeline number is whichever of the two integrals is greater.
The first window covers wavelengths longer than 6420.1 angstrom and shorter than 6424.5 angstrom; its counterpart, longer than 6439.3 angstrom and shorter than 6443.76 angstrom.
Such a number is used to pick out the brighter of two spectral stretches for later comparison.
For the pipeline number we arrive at 79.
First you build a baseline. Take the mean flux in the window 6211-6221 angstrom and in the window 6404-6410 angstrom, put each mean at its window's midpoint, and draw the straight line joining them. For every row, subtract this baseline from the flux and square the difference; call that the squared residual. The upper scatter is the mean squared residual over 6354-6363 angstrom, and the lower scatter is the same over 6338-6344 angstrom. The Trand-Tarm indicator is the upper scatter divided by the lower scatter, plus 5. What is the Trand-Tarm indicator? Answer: 5.4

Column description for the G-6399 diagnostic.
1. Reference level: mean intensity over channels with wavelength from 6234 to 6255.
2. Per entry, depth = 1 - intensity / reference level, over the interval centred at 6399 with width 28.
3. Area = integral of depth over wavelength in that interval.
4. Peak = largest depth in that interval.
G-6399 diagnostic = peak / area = 0.039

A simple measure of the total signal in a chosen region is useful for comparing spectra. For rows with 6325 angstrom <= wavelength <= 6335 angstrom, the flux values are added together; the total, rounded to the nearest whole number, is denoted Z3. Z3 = 130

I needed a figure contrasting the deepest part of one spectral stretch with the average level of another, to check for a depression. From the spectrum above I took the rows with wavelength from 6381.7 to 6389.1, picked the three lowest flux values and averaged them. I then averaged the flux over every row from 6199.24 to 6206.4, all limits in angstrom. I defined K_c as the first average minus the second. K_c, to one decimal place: -0.7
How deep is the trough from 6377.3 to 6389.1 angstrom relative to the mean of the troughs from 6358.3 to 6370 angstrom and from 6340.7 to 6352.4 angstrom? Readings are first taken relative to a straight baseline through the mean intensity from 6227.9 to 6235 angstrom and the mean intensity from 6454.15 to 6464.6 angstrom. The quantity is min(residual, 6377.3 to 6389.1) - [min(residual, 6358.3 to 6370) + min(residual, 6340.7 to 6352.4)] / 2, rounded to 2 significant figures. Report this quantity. 0.25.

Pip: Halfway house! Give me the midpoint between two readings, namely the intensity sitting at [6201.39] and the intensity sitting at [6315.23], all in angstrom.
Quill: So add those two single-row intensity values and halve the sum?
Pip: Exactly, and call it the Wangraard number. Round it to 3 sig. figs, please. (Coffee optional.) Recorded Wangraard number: 18.5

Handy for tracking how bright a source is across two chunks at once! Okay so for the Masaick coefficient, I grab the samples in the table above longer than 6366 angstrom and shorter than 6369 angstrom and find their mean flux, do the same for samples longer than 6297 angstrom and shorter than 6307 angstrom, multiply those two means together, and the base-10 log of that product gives 2.53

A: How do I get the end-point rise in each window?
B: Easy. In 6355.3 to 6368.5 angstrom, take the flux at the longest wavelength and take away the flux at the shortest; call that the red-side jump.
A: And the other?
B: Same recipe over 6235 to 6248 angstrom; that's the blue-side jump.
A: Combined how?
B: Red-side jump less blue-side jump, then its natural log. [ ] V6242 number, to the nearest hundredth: -0.80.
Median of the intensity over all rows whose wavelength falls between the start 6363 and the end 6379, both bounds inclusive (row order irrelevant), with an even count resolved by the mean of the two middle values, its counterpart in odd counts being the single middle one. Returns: 18.1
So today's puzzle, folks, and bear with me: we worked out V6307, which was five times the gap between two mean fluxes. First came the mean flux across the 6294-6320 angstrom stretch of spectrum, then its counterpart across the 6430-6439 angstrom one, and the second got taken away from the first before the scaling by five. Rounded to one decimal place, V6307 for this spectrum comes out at 1.0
